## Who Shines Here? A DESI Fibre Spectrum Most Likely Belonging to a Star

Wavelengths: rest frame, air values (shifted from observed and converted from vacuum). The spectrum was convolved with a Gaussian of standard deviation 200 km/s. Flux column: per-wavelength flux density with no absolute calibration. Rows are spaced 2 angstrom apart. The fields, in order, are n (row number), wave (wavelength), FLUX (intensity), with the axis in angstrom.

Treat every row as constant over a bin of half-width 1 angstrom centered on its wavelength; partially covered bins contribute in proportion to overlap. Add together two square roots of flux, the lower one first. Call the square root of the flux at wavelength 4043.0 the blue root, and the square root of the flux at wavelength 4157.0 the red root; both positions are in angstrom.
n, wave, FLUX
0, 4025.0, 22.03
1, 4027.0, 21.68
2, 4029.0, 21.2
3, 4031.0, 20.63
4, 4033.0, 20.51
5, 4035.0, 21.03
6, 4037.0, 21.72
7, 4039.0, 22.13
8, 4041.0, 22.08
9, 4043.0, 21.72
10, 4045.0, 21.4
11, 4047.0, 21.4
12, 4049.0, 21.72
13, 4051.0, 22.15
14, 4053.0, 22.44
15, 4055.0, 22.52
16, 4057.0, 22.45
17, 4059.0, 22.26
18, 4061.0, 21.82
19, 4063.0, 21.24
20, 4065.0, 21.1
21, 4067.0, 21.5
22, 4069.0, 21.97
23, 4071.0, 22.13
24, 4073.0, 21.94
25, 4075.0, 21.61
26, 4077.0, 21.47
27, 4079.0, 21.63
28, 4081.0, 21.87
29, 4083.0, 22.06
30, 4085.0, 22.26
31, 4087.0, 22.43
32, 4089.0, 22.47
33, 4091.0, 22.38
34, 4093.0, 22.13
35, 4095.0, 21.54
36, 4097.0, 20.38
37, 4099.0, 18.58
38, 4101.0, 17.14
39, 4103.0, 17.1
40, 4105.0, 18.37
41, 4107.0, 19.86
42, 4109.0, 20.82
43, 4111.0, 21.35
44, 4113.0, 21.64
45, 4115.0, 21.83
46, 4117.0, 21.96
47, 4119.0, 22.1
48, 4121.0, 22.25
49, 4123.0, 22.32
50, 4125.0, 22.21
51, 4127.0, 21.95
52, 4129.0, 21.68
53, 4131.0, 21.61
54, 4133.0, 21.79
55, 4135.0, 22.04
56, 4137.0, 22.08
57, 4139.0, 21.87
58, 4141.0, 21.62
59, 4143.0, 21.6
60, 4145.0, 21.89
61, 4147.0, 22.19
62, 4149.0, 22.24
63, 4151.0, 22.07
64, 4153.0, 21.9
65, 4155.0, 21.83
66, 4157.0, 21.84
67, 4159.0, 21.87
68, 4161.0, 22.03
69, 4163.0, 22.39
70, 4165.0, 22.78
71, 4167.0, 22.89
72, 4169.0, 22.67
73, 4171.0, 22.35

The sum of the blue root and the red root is 9.33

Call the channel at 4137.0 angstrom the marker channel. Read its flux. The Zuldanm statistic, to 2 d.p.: 22.08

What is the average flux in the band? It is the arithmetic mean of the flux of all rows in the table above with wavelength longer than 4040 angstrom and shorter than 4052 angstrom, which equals 21.7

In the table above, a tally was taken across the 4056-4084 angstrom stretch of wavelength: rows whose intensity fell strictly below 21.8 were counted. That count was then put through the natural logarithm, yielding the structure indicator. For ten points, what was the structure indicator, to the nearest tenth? 1.8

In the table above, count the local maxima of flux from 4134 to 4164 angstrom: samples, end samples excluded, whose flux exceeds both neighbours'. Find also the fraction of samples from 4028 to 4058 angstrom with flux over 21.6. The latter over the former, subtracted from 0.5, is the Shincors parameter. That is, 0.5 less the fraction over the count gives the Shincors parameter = 0.20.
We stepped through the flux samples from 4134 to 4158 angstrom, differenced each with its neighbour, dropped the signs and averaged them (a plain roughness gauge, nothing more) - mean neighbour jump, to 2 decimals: 0.14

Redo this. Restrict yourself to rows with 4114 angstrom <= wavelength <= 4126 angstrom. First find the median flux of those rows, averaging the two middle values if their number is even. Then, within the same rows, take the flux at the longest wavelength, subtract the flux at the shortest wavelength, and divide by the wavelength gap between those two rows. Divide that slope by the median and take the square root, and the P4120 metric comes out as 0.041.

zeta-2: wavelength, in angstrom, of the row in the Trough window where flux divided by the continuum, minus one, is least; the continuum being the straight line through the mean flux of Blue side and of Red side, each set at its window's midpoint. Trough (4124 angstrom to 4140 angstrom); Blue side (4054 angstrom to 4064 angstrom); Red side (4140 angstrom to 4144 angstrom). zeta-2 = 4131.0 angstrom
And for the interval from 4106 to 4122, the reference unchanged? 4107.0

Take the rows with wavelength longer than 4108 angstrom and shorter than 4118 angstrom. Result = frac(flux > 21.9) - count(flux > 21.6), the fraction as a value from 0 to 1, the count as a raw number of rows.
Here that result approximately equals -2.8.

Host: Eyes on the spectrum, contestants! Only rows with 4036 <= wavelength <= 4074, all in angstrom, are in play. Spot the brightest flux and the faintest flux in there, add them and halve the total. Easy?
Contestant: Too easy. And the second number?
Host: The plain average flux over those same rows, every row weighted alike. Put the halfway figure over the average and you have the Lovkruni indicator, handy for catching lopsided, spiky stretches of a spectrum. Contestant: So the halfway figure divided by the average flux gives 1.00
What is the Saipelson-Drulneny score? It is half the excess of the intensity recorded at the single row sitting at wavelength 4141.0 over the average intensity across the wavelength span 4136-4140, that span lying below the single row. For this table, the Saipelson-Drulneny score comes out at -0.18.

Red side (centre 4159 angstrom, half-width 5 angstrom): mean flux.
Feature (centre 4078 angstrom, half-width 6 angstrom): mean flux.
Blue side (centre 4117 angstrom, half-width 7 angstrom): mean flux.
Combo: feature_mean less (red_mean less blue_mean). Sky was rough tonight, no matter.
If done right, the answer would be 21.7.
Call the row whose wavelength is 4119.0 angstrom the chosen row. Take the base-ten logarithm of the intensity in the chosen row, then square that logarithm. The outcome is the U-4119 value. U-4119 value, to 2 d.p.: 1.81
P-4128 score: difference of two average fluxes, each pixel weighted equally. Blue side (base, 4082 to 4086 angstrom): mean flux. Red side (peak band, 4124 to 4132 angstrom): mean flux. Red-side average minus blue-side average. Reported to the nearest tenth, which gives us -0.3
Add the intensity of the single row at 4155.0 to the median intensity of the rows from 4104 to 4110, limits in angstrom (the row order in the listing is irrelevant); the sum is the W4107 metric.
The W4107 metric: 41.7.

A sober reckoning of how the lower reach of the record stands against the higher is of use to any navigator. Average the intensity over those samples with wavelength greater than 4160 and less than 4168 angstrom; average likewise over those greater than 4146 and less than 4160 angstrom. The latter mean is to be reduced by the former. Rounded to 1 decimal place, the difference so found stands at -0.5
